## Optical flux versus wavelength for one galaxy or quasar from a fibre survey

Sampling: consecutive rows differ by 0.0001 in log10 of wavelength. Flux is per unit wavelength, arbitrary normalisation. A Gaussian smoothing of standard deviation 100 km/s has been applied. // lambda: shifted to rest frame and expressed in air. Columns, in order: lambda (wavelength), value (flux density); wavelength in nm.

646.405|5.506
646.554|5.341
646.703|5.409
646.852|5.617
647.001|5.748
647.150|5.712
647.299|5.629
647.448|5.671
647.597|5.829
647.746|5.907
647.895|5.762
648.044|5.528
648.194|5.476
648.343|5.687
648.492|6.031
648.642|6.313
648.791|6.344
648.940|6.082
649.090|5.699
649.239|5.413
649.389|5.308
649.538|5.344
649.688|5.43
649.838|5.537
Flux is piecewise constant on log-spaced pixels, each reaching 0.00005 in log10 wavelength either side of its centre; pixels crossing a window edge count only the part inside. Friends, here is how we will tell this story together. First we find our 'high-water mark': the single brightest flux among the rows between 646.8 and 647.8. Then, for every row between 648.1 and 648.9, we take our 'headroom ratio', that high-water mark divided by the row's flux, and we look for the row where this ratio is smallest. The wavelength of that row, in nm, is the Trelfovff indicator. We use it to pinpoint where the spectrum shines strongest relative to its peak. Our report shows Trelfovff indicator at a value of 648.791 nm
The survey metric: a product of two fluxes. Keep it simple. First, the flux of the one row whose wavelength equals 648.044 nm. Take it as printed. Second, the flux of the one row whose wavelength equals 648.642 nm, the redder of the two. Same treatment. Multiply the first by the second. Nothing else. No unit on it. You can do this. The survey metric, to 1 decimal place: 34.9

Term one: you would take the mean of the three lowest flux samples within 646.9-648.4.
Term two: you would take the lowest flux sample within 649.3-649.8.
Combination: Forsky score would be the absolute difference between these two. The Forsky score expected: 0.236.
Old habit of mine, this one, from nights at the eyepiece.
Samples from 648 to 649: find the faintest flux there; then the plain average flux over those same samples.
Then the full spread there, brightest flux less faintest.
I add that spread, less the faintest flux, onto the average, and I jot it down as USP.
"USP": 1.32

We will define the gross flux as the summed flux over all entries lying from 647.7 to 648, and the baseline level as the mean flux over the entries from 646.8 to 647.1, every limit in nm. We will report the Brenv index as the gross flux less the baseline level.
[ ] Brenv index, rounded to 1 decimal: 6.0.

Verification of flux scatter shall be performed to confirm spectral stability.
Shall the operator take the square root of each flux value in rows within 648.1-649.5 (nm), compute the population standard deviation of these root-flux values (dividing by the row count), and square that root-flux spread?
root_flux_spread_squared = 0.0058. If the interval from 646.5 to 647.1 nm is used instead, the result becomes 0.0012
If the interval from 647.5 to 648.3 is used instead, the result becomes 0.0013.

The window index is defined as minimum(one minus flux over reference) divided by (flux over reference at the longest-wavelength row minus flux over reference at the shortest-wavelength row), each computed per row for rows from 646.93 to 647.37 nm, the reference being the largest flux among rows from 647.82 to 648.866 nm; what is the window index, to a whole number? -5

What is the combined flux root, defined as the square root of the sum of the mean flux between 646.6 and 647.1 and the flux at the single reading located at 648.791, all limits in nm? 3.45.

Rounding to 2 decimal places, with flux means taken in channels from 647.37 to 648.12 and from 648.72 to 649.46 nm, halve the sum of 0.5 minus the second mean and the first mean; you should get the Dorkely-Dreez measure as 0.24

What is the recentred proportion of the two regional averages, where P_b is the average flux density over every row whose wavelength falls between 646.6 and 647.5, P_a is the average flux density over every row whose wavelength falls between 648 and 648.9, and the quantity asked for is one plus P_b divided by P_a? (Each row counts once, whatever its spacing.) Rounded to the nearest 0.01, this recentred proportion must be 1.95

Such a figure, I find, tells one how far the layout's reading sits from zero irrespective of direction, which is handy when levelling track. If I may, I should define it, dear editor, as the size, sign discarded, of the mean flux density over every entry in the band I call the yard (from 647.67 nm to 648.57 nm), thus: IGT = 5.73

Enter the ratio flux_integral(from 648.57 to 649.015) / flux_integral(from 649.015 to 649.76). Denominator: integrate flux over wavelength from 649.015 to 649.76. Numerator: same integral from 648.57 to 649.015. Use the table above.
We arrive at 0.69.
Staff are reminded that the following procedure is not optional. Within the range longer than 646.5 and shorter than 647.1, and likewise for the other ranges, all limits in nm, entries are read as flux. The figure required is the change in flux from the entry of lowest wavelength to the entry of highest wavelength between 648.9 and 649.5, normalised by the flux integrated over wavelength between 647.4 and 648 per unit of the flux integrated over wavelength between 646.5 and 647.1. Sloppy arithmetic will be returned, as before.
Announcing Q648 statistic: -0.74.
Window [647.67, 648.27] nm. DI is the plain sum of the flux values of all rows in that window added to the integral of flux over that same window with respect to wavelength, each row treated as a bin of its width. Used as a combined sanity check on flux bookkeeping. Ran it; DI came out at 26.1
